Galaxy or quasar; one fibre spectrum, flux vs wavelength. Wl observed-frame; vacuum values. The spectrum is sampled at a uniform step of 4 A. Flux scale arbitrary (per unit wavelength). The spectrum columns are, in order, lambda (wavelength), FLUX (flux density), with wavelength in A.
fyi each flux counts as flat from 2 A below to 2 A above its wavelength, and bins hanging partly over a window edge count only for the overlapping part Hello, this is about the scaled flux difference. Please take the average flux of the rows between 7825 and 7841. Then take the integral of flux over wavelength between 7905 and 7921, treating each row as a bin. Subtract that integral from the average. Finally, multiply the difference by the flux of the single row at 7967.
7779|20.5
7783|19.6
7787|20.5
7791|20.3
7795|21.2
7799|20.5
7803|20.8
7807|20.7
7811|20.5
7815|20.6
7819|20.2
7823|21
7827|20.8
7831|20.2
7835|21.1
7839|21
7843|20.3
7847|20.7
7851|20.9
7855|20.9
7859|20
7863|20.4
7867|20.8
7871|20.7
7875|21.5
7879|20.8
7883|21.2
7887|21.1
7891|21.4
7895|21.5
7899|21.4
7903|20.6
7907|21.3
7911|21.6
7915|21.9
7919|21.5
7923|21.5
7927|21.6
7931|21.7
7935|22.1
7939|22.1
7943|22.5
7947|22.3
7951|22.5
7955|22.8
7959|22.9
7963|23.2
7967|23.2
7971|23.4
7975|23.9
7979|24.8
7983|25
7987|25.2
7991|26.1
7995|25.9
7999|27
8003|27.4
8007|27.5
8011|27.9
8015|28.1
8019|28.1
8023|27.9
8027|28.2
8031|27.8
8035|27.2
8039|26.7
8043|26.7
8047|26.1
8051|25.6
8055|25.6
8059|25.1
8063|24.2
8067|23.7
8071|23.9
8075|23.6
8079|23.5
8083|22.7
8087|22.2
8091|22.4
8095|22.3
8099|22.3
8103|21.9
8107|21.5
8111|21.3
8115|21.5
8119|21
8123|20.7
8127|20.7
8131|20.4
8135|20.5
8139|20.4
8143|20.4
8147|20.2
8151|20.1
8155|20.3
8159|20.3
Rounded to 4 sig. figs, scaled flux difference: -7527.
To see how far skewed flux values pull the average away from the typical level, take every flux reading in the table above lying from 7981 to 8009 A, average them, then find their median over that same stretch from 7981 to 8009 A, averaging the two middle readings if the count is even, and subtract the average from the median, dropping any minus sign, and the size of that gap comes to 0.20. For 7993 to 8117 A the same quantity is 0.57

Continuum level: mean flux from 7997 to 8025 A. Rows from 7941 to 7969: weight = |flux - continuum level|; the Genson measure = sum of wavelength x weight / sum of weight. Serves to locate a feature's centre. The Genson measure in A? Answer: 7954.5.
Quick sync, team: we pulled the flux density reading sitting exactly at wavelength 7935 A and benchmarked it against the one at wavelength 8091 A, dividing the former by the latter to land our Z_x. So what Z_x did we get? 0.99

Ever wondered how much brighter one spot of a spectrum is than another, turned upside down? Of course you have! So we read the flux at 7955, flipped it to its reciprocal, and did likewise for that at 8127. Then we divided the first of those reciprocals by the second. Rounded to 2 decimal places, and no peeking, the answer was 0.91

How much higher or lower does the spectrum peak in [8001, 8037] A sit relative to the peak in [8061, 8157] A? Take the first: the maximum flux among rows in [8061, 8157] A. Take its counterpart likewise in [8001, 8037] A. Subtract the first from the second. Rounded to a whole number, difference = 4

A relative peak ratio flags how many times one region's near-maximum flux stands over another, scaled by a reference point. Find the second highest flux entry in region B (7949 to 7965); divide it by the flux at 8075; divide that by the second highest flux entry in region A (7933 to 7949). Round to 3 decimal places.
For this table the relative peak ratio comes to 0.044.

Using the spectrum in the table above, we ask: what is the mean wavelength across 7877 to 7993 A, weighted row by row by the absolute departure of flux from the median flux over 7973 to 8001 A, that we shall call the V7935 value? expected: 7921.1 A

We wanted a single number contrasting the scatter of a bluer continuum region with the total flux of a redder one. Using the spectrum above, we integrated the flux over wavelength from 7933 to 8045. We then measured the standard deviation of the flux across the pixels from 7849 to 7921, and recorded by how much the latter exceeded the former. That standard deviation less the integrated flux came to -2833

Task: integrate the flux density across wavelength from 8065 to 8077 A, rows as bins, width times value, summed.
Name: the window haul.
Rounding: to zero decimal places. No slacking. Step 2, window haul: 285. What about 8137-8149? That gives 244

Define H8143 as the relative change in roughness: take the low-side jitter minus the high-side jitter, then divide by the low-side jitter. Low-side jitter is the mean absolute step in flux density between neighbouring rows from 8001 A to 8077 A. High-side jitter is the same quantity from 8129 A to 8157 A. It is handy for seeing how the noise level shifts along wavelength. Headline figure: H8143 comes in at 0.7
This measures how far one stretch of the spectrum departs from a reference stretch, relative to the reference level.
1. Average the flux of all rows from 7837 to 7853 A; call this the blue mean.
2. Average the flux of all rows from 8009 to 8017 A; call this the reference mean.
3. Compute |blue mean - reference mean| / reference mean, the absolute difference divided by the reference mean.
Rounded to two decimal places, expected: 0.26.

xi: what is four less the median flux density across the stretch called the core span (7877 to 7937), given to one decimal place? -17.5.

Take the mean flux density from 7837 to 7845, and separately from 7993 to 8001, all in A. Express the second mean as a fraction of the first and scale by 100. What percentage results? 128.1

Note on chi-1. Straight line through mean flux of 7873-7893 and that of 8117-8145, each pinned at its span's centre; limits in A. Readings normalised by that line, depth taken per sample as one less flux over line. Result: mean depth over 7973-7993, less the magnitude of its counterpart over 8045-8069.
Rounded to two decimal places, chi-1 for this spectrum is -0.40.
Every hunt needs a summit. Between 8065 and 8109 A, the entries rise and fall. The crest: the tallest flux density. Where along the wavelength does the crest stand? 8071 A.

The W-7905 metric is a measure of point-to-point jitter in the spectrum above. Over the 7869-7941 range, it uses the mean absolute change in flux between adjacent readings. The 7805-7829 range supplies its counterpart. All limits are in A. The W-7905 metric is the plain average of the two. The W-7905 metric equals 0.33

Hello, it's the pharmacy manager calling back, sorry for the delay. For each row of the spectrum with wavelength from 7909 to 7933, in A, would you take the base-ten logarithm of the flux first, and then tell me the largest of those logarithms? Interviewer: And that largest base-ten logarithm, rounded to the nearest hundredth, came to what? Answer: 1.34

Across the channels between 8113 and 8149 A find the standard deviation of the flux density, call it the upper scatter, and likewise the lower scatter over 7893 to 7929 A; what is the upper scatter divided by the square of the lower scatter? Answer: 3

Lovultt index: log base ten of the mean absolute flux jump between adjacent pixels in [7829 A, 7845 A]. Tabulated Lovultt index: -0.25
